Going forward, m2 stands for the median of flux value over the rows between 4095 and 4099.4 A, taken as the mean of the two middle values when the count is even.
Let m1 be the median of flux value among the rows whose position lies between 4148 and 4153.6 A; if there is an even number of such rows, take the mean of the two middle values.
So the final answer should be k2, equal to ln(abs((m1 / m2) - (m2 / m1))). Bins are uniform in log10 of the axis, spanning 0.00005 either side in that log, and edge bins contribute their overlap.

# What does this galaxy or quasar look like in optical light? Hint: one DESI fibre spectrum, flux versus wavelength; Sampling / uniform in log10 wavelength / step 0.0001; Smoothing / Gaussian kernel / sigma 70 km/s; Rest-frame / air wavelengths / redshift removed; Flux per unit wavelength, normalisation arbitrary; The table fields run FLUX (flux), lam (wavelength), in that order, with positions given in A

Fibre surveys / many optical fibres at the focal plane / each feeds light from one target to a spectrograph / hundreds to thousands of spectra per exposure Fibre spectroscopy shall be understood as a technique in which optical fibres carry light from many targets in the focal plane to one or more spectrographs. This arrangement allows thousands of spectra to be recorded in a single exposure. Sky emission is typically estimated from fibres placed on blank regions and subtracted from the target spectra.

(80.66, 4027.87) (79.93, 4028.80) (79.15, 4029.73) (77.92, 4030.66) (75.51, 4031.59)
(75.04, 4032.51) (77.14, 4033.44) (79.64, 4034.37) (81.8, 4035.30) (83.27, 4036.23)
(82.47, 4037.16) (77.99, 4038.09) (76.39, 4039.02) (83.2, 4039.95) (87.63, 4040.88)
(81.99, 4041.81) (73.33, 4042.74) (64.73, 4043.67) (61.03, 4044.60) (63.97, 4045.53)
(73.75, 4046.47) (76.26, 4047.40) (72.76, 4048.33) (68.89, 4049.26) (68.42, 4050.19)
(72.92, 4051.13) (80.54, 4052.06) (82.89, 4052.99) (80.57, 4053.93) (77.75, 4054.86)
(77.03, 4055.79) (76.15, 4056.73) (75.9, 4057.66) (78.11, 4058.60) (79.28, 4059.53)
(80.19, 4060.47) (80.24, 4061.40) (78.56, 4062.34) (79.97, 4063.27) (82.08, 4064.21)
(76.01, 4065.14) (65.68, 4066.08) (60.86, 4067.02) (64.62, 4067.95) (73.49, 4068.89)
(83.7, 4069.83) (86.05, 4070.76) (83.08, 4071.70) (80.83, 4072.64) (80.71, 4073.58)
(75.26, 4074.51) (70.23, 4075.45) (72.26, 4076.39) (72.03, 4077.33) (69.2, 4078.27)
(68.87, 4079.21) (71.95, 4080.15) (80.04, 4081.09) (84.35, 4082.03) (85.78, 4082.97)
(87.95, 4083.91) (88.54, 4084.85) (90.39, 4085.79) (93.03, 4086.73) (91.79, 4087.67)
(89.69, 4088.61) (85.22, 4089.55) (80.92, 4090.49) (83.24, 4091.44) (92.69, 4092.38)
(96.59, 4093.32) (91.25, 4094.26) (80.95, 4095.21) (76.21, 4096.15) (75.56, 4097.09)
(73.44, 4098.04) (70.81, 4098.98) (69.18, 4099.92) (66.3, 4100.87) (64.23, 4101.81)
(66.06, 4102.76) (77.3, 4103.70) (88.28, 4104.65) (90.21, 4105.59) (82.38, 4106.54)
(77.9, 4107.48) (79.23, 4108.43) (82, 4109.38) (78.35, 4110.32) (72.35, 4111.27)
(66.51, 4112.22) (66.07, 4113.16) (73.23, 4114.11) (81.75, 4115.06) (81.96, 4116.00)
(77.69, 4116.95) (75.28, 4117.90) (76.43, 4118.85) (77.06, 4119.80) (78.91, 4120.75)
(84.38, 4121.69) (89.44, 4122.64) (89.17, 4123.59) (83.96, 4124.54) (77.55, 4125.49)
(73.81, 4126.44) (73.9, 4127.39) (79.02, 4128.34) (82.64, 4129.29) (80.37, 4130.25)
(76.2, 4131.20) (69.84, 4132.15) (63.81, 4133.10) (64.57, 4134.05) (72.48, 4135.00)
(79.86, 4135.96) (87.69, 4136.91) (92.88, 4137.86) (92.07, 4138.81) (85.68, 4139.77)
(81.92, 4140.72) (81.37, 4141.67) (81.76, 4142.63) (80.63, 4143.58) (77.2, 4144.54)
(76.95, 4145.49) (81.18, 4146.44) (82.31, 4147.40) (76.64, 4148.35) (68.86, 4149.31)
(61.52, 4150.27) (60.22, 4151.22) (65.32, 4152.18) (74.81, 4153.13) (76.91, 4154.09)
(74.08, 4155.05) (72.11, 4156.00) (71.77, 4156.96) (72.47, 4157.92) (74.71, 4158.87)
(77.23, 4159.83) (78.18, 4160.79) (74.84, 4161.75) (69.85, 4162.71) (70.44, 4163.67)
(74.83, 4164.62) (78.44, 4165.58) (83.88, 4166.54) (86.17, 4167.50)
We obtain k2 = -1.4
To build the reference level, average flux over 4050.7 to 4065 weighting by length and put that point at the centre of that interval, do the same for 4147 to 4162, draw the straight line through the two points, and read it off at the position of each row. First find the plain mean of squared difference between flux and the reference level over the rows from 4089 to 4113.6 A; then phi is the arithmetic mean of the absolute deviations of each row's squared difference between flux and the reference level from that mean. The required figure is 72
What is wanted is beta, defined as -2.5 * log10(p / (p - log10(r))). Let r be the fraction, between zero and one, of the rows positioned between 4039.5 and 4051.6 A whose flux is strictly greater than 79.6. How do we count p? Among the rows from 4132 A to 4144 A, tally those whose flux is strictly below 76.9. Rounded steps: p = 4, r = 0.23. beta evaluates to 0.160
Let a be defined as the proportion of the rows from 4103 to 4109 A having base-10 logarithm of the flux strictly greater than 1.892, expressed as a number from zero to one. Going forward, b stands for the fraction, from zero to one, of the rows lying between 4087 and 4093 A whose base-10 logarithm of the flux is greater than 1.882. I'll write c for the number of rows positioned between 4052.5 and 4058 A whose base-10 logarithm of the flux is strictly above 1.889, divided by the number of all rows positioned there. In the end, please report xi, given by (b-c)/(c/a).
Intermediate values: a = 0.7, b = 1.00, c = 0.50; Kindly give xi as 0.7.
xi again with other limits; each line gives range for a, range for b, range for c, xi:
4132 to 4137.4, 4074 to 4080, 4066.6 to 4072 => -0.3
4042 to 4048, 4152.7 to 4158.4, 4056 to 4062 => 0.0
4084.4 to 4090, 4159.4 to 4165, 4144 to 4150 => 0.0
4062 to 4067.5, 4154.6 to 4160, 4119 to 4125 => -0.4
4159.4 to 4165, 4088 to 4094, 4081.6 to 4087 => 0.0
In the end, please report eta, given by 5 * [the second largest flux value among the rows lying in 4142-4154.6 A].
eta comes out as 409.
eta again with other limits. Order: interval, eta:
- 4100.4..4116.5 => 441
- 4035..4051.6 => 416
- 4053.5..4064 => 401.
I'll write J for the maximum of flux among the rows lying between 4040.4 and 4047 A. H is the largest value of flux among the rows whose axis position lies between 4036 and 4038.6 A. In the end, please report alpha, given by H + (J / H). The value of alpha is 84.3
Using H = 83.27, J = 87.63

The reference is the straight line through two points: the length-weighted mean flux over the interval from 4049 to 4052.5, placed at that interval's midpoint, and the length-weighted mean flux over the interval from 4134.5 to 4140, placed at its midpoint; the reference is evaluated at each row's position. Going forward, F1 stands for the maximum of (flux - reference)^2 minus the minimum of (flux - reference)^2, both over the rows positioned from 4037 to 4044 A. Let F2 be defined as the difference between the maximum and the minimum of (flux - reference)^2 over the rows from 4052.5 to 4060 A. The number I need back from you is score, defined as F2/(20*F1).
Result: 0.02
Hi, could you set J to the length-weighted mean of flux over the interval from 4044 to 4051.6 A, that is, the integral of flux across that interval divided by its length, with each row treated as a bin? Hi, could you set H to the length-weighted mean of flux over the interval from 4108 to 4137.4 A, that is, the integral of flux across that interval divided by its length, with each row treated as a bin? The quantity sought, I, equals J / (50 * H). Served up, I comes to 0.0180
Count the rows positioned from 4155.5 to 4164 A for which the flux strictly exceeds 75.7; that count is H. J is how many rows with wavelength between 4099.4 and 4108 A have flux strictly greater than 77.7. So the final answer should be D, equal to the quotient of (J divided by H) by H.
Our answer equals 1.0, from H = 2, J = 4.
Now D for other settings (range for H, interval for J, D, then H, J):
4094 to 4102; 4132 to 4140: 0.6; 3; 5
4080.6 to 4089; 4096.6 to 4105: 0.0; 9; 1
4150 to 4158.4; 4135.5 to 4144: 9.0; 1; 9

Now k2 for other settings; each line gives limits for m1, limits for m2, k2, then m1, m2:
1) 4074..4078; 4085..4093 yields -0.8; 72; 90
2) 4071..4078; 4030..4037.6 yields -2.4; 75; 79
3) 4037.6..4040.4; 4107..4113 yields -5.7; 78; 78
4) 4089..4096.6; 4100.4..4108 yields -1.8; 84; 78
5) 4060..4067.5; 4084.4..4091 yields -1.4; 79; 90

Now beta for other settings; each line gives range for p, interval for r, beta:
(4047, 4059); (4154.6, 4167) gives 0.160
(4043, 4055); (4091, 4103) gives 0.049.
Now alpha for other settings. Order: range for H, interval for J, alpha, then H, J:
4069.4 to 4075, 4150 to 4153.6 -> 86.9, 86.05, 74.81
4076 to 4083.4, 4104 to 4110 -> 86.8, 85.78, 90.21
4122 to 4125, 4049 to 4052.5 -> 90.3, 89.44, 80.54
